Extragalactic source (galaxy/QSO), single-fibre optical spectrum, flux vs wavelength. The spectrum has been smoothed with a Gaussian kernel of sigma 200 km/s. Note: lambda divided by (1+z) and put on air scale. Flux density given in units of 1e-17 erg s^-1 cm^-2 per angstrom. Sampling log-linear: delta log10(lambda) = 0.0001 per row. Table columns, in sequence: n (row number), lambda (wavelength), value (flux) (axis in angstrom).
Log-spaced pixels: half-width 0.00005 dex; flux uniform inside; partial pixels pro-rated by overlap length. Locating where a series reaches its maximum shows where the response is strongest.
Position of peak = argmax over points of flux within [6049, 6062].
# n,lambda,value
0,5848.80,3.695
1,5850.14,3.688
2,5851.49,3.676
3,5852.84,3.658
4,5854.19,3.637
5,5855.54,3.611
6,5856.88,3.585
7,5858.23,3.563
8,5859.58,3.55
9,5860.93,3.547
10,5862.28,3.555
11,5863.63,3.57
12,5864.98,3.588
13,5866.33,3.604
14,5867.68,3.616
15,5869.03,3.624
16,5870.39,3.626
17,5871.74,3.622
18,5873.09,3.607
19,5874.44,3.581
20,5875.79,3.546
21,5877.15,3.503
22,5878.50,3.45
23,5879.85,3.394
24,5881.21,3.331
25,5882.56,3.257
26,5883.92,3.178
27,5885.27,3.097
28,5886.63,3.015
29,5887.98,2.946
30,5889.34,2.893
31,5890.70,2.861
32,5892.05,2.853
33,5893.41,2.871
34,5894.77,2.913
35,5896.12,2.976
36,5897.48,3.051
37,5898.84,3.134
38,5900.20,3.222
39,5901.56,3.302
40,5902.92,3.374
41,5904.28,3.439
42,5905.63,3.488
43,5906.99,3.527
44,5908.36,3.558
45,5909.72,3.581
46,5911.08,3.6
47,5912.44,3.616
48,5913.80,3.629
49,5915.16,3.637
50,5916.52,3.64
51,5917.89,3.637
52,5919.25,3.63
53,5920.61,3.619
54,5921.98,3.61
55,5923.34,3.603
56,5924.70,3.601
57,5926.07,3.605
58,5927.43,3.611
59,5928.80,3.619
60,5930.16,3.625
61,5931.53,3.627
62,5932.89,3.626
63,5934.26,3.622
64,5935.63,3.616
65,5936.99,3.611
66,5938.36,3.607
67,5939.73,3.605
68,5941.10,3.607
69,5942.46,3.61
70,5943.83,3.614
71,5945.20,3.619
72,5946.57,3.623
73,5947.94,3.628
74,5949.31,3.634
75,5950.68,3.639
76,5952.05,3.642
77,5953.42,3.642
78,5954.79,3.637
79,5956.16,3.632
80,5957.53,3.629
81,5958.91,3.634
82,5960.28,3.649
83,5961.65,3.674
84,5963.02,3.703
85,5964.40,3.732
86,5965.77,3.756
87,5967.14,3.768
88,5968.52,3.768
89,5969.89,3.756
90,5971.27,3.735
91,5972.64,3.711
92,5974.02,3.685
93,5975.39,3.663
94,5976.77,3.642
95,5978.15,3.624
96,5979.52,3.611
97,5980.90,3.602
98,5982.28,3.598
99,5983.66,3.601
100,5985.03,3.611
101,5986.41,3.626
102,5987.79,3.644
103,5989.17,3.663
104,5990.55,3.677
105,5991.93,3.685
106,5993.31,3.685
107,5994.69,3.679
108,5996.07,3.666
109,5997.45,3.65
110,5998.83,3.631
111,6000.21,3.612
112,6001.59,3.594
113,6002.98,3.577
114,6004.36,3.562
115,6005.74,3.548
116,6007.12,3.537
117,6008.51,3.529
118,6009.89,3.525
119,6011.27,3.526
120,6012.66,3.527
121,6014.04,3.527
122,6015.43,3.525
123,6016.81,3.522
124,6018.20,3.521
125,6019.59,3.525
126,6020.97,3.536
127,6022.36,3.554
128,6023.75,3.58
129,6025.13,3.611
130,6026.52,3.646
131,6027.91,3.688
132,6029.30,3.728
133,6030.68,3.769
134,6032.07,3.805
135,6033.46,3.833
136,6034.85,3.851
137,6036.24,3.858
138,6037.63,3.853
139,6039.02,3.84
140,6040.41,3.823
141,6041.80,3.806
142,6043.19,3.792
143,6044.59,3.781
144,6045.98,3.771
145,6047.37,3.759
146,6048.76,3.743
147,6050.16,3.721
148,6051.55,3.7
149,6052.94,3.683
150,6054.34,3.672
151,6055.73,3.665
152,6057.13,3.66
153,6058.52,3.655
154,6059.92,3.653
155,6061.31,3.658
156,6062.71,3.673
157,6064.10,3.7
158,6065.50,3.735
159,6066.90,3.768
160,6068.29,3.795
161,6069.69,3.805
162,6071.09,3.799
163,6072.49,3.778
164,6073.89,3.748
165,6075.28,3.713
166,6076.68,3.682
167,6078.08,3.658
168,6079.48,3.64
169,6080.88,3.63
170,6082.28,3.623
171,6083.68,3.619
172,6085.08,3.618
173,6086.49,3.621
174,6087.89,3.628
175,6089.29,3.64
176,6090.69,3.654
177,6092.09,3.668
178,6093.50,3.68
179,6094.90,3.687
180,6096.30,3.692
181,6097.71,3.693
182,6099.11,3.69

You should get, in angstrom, 6050.16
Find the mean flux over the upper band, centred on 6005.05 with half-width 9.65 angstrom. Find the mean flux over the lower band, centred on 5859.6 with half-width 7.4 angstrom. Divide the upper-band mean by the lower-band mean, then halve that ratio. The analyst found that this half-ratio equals 0.50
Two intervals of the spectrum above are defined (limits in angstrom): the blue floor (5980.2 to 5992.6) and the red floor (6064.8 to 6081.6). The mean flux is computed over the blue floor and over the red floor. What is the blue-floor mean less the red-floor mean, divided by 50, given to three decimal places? -0.002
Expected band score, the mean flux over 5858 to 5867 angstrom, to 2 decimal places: 3.57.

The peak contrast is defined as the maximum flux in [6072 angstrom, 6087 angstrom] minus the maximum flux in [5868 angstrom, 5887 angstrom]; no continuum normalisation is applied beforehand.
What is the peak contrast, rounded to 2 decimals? 0.15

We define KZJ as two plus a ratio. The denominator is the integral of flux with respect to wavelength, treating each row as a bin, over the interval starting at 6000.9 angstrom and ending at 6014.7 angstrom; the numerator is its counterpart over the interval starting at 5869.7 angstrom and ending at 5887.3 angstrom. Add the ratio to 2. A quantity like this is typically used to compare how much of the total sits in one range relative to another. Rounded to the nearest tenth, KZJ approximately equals 3.2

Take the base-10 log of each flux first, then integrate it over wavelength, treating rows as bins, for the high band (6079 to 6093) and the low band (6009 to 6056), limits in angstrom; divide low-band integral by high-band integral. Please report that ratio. 3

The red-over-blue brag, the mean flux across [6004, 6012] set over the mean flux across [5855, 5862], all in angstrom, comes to 0.99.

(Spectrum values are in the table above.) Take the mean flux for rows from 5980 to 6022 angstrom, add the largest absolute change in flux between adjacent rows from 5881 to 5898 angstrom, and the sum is 3.67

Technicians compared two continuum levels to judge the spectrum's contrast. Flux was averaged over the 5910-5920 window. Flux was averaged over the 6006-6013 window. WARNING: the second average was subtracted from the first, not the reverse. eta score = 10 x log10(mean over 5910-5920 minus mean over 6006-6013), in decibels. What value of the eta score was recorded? -10.1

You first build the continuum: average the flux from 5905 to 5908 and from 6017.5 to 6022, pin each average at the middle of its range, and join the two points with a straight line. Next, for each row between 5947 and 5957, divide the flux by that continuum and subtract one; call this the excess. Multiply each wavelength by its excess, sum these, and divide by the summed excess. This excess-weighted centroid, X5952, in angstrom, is 5952.1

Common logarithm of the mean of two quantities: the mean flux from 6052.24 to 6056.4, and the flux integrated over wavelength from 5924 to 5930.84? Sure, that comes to 1.15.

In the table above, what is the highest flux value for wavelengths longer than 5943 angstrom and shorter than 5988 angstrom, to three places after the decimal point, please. 3.768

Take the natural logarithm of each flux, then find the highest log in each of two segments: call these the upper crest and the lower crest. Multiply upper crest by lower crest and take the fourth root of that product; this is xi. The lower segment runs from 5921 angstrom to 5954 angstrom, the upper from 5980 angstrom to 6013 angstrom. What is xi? 1.14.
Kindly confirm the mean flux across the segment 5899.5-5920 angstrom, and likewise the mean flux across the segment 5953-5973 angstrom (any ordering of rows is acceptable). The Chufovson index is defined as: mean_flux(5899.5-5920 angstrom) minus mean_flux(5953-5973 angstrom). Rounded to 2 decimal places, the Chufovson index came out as -0.17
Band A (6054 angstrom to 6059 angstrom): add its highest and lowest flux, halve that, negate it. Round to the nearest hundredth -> -3.66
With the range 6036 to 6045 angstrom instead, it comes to -3.82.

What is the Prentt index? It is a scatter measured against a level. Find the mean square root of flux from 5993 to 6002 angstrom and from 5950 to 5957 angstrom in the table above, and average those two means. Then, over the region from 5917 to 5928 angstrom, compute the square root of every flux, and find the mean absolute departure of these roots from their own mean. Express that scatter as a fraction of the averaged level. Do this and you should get 0.0015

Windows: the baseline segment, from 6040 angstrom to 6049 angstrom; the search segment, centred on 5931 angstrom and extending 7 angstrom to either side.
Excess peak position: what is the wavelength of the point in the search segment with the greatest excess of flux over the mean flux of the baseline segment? 5931.53 angstrom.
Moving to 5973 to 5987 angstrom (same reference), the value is 5974.02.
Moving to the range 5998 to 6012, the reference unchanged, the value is 5998.83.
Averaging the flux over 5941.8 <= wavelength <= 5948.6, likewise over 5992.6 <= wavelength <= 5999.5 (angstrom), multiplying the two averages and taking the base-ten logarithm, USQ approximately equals 1.122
